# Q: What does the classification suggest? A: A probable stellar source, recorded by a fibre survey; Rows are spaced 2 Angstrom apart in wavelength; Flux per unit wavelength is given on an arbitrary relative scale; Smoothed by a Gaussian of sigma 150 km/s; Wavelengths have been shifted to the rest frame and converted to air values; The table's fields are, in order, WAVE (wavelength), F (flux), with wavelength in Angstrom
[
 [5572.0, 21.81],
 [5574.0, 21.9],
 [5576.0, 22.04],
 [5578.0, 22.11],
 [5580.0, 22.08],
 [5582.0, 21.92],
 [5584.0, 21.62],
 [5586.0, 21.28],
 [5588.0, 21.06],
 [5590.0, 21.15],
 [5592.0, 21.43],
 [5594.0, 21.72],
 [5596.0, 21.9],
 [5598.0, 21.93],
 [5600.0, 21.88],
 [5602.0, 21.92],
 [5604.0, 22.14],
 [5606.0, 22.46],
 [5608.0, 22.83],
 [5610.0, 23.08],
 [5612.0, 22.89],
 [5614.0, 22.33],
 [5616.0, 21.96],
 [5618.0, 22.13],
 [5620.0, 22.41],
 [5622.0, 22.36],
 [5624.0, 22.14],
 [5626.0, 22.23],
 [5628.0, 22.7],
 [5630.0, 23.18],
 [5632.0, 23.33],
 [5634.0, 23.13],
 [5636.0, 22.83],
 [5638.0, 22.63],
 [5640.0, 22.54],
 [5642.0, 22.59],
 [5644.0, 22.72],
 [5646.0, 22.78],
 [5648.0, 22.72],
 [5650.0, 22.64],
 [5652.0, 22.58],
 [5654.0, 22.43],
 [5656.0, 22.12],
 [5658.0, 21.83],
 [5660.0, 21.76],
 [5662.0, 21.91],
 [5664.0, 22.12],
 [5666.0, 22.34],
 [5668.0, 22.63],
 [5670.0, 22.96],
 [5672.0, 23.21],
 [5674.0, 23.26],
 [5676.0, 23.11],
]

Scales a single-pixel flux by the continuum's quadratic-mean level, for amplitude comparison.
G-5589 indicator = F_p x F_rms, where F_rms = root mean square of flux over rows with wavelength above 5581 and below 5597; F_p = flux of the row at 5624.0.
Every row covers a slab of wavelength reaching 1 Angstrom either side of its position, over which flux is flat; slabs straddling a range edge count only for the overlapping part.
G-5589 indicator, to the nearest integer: 476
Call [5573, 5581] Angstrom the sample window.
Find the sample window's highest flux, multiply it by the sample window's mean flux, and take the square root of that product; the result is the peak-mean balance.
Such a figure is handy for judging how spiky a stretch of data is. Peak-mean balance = 22.1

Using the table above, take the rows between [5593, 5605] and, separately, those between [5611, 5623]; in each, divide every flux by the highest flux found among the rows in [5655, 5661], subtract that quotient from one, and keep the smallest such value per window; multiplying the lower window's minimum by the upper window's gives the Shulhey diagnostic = 0.0000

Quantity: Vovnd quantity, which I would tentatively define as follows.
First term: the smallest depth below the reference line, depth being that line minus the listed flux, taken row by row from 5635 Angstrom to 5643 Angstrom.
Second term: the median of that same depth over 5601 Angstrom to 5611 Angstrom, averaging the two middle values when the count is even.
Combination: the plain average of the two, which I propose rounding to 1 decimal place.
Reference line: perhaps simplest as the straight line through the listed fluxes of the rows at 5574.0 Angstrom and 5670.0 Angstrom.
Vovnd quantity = -0.2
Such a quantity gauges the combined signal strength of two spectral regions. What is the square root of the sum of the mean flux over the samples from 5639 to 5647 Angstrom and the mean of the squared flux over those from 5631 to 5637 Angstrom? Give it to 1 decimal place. 23.6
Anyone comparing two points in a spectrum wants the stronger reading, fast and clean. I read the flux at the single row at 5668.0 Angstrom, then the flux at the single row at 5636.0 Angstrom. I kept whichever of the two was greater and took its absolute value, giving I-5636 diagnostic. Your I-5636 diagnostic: 22.8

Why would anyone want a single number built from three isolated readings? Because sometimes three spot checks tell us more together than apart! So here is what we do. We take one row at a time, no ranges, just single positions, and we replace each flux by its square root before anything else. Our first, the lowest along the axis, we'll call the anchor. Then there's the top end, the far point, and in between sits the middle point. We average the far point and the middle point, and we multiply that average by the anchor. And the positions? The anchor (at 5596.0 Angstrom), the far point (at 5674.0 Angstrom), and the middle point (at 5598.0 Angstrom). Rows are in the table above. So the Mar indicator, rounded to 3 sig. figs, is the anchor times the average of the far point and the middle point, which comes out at 22.2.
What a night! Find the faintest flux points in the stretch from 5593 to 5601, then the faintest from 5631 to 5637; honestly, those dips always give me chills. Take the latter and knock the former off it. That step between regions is 1.1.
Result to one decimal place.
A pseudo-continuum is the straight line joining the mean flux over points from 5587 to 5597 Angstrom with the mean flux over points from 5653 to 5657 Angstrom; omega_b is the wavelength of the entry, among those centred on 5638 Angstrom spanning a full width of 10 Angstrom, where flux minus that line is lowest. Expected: 5640.0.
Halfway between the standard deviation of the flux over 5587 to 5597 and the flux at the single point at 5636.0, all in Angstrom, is 11.6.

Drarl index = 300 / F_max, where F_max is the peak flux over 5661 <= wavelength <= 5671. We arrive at 13.1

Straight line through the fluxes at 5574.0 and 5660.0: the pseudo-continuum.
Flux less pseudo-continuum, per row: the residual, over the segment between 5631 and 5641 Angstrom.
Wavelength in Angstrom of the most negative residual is 5640.0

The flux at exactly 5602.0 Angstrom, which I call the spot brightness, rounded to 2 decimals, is 21.92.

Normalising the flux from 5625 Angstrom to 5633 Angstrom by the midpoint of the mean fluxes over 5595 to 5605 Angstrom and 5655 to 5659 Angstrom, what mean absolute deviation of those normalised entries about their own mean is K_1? 0.018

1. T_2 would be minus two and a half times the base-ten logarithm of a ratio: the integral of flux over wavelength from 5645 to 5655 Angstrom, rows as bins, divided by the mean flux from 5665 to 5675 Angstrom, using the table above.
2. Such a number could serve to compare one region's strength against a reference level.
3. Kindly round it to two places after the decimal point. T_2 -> -2.49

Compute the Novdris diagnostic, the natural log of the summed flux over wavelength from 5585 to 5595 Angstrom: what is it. 4.7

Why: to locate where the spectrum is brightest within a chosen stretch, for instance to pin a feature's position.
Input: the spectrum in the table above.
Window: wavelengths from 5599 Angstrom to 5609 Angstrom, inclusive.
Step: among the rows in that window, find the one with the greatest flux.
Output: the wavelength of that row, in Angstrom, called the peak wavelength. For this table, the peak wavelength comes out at 5608.0 Angstrom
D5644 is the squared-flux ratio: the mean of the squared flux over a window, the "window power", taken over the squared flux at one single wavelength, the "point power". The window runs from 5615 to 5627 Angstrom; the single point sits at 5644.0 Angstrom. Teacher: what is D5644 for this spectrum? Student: 0.96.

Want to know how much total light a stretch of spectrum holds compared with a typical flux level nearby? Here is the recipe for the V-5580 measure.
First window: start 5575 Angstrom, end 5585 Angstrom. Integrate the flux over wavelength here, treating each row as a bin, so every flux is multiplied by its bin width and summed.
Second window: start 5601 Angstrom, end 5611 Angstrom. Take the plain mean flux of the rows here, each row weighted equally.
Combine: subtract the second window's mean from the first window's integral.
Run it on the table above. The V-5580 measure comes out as 197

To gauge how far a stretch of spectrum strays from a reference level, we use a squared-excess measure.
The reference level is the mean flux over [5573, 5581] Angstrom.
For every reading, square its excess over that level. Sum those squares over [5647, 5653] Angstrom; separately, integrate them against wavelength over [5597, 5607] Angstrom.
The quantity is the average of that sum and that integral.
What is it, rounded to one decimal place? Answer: 0.8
